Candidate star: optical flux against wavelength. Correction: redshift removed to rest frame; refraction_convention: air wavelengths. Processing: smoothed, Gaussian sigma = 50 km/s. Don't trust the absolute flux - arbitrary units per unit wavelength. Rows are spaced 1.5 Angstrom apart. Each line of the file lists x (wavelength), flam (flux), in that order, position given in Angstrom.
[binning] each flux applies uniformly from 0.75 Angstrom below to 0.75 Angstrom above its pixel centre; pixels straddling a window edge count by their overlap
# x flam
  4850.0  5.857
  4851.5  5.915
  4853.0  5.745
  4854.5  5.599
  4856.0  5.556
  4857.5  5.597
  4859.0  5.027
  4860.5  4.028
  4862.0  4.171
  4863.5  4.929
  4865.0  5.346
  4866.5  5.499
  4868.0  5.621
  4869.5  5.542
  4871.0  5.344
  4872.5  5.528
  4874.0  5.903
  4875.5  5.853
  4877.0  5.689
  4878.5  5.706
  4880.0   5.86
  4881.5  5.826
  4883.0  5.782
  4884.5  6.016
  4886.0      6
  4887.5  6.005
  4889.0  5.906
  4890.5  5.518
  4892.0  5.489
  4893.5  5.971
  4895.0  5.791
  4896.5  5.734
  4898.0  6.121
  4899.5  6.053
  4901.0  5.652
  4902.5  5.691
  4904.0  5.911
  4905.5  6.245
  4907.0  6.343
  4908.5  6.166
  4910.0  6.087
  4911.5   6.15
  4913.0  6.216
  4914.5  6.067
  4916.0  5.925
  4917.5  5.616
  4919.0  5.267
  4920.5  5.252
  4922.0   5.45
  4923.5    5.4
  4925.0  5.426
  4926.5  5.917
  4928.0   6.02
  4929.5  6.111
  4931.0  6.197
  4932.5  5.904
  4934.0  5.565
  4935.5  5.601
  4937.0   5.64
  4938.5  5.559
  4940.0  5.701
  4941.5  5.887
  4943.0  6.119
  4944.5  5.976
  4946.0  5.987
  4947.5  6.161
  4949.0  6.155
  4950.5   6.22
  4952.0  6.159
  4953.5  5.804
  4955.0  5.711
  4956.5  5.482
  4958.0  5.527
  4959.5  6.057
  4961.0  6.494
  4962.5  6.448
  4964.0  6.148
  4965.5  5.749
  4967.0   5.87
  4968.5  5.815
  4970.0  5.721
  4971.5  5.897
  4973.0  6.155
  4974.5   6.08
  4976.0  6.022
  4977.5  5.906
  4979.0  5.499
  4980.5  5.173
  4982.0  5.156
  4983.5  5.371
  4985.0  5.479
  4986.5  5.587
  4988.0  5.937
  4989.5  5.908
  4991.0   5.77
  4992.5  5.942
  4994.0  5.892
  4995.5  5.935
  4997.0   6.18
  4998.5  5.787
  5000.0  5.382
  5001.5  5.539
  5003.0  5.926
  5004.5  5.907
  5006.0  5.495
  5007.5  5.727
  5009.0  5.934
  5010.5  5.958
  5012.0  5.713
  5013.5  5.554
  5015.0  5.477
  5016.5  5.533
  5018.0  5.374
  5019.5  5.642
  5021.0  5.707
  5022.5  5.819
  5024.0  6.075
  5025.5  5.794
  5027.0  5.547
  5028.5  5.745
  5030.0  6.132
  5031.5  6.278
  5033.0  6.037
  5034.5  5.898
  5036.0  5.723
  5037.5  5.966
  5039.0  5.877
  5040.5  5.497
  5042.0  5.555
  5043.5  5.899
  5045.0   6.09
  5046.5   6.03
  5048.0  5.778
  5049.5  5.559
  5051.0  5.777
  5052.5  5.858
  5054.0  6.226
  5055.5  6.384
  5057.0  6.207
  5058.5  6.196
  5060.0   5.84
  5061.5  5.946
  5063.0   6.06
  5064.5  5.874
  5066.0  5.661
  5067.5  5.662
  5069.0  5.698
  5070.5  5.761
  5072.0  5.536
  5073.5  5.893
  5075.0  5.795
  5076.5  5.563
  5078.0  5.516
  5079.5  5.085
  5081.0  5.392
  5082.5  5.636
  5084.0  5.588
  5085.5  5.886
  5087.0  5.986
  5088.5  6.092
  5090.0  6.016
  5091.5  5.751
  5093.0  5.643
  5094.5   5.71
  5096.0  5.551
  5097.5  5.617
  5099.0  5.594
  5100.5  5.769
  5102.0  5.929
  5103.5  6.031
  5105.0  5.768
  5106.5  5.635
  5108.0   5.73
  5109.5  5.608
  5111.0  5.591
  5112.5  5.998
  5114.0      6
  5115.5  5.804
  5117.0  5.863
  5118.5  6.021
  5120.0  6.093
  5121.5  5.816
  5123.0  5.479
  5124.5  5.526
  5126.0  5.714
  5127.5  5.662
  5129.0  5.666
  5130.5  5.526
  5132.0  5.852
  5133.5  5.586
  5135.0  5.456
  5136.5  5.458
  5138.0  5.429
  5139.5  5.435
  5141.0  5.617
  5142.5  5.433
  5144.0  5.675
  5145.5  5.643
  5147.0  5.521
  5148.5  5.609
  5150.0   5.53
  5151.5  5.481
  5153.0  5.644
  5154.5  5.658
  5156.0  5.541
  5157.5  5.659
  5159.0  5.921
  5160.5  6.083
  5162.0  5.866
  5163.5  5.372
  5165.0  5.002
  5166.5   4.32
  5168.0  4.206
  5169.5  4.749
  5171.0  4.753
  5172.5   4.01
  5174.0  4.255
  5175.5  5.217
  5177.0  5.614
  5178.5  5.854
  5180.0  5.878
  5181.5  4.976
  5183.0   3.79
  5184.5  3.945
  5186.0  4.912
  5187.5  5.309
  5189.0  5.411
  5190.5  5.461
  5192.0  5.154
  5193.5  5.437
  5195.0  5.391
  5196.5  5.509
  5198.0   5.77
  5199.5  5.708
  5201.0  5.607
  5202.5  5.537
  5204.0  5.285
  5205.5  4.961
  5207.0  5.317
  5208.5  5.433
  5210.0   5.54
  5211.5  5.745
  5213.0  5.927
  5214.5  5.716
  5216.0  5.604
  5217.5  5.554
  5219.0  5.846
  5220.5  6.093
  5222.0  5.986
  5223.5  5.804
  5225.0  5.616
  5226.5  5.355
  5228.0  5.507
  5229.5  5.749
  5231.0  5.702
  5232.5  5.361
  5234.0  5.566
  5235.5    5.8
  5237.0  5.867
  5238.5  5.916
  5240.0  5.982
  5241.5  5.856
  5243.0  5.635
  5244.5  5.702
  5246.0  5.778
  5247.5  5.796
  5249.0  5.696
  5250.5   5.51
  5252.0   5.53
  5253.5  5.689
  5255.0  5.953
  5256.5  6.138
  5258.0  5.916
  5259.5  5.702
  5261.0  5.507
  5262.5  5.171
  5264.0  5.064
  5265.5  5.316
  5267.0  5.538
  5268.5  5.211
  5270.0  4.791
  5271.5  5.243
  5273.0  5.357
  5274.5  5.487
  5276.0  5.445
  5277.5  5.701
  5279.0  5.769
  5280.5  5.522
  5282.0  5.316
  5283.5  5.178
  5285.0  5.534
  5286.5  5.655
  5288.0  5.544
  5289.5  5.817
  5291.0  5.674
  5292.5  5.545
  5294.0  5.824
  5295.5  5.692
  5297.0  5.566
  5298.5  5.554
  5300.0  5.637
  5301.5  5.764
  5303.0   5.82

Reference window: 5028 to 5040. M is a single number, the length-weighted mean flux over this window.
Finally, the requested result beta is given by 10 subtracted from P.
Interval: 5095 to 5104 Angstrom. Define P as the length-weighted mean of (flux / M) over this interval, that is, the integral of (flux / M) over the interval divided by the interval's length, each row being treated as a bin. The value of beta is -9.04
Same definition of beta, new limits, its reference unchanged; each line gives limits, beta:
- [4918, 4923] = -9.10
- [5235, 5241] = -9.01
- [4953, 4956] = -9.04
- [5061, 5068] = -9.02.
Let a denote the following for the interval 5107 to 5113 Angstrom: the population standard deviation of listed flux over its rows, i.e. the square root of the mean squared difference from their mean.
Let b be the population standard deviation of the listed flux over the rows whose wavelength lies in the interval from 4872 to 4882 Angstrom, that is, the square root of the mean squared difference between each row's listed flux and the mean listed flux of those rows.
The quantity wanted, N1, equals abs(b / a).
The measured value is 0.8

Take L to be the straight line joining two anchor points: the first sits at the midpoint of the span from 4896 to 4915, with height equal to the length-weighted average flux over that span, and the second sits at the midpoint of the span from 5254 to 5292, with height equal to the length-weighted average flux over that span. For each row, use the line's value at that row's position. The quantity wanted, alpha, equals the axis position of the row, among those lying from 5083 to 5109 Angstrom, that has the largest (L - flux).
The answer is 5096.0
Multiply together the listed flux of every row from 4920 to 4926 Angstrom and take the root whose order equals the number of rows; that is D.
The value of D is 5.38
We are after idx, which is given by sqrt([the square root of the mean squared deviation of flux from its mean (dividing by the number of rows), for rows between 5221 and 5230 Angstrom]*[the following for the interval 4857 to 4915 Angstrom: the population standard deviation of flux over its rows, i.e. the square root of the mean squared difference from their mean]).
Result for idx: 0.32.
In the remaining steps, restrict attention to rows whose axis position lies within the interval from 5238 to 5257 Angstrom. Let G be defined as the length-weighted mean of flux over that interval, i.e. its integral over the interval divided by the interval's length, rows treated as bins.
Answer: 5.78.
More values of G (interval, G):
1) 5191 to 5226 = 5.59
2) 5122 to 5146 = 5.57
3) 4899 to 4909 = 6.00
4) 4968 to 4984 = 5.71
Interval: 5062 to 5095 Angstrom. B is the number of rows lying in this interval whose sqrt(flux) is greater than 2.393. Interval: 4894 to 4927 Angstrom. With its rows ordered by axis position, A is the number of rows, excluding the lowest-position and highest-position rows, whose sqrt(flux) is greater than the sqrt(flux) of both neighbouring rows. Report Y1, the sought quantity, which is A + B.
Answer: 14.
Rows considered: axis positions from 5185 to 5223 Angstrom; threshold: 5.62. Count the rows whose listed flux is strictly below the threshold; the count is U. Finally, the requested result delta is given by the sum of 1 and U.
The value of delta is 18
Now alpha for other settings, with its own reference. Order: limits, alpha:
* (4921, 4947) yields 4923.5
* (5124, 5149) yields 5138.0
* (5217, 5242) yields 5226.5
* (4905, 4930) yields 4920.5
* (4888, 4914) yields 4892.0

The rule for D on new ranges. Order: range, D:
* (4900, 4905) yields 5.75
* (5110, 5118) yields 5.85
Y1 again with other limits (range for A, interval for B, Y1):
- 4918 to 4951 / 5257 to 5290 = 8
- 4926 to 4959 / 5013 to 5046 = 17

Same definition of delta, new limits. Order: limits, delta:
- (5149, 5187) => 18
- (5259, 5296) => 18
